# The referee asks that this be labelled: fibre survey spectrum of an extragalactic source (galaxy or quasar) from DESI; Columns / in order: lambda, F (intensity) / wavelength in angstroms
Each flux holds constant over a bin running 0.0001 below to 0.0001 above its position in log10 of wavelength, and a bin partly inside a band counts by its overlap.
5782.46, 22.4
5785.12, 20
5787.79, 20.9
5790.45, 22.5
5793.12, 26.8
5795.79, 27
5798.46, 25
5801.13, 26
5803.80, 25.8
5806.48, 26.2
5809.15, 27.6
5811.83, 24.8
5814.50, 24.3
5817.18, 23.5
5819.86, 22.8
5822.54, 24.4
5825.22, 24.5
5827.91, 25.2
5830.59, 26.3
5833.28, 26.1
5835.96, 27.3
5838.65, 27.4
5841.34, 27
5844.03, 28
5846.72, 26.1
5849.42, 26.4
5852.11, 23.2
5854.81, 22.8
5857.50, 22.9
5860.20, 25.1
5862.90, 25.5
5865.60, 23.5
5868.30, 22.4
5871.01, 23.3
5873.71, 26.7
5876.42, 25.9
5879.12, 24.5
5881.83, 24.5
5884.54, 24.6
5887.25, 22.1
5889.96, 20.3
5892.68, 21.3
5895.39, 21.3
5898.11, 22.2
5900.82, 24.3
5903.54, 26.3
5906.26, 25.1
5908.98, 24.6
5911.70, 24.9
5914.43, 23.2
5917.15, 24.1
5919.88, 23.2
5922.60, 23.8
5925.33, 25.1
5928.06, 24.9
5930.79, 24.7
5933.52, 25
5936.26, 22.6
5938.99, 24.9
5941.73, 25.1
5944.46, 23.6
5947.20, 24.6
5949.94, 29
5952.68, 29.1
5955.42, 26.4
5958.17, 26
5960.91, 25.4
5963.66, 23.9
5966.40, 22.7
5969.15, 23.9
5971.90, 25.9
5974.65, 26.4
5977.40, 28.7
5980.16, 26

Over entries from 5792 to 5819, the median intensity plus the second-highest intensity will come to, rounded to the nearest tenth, 52.9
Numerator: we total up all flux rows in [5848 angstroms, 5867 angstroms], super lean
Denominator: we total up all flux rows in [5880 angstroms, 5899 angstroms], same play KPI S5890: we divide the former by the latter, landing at 1.08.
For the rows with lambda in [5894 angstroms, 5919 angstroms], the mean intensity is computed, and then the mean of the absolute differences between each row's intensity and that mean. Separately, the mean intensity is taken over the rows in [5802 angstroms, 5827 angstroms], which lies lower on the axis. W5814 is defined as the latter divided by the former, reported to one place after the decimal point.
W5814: 21.1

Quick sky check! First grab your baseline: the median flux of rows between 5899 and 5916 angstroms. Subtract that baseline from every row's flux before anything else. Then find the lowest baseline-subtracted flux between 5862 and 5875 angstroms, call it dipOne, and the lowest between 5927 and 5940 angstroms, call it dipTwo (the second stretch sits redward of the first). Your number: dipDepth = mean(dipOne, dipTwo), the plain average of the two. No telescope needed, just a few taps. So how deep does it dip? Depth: -2.25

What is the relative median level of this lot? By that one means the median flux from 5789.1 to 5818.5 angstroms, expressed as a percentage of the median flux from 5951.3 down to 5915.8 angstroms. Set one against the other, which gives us 104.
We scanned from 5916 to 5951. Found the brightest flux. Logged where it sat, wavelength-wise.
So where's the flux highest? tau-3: 5949.94 angstroms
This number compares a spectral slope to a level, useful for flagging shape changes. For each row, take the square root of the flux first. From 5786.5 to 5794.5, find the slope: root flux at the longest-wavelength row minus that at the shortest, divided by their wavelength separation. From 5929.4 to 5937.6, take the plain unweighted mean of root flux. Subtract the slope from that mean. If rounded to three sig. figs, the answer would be 4.79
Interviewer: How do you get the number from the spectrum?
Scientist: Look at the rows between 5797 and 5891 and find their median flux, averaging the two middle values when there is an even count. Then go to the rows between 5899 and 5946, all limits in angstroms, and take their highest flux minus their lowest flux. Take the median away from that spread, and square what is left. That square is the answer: 454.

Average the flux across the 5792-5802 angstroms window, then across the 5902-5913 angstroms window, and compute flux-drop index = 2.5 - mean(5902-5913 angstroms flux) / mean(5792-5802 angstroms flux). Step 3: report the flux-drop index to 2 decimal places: 1.54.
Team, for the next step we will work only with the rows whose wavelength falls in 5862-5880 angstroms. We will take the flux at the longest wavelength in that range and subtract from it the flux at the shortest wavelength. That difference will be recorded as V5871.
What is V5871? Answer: -1.0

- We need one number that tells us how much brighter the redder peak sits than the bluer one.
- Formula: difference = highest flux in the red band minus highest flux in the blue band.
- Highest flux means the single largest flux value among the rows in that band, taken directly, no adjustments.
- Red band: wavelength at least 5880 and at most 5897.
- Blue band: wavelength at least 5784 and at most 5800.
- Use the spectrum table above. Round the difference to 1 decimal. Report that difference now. -2.4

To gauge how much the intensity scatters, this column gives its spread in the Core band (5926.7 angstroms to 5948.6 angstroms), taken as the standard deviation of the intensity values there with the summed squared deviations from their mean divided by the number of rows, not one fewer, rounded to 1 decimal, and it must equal 0.8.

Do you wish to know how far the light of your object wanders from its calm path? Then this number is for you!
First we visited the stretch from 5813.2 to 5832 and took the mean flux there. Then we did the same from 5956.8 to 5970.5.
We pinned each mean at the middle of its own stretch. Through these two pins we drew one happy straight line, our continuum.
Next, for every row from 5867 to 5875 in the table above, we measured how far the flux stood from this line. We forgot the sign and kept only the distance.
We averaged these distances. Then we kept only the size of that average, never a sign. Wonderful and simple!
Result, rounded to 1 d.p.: 1.8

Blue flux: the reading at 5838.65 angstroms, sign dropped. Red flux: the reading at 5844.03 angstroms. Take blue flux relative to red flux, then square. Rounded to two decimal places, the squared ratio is 0.96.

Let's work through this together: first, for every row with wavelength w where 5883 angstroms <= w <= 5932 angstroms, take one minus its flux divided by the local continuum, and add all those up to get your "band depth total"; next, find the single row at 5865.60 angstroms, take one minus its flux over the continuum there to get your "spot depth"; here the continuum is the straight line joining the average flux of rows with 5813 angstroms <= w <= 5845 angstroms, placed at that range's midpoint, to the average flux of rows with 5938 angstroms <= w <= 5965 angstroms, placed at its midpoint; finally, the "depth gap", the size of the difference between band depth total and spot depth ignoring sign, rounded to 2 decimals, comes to 1.35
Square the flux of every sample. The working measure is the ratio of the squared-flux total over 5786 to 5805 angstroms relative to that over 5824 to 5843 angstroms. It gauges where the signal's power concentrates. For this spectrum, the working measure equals 0.90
